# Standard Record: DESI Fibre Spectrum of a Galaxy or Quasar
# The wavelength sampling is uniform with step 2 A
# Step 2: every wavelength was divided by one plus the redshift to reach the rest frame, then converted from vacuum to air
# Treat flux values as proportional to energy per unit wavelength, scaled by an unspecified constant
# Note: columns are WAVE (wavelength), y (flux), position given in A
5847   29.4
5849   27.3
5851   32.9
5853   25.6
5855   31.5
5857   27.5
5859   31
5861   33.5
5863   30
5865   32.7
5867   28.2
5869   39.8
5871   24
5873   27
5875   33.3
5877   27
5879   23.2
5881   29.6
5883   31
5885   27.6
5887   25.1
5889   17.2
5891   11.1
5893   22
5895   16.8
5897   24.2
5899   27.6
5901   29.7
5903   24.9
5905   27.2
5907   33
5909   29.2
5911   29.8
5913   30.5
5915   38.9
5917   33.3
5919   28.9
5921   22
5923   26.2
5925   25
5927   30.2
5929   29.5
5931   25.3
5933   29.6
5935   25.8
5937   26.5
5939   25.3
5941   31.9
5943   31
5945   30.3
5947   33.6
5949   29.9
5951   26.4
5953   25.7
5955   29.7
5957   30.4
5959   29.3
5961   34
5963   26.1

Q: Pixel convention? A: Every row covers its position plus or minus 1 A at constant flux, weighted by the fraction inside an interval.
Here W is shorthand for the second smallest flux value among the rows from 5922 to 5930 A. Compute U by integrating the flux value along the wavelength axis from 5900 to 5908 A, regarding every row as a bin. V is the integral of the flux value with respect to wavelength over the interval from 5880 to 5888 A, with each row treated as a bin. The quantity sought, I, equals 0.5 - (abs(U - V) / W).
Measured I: 0.4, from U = 230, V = 227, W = 26.2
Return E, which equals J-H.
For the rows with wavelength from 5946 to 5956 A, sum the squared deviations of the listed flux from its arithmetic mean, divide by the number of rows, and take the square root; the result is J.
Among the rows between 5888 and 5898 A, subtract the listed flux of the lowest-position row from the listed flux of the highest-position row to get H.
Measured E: -4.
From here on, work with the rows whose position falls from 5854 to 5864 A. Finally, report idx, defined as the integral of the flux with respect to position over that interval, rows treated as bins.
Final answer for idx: 307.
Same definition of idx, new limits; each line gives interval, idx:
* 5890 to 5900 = 203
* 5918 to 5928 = 265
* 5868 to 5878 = 302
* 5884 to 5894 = 206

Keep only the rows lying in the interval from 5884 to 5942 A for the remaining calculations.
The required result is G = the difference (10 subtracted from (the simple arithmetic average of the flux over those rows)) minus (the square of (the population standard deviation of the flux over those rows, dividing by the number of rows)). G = -12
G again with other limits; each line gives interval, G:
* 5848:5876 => 5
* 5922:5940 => 13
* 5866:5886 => -2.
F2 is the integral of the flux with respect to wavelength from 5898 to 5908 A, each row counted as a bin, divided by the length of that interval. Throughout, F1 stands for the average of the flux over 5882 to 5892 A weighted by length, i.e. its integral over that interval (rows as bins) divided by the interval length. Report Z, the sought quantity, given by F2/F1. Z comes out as 1.27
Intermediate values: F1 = 22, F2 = 28.5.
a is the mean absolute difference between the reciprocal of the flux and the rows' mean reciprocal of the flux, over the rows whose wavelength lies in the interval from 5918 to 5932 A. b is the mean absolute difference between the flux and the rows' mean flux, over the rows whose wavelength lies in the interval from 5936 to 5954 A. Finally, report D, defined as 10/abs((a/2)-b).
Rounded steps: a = 0.0034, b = 2.6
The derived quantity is 3.8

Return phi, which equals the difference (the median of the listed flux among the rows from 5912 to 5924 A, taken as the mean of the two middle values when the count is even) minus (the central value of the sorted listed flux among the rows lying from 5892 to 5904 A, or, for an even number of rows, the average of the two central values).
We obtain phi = 5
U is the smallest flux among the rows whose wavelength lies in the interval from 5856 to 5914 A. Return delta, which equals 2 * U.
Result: 22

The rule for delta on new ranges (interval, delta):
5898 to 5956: 44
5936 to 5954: 51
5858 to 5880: 46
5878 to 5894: 22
